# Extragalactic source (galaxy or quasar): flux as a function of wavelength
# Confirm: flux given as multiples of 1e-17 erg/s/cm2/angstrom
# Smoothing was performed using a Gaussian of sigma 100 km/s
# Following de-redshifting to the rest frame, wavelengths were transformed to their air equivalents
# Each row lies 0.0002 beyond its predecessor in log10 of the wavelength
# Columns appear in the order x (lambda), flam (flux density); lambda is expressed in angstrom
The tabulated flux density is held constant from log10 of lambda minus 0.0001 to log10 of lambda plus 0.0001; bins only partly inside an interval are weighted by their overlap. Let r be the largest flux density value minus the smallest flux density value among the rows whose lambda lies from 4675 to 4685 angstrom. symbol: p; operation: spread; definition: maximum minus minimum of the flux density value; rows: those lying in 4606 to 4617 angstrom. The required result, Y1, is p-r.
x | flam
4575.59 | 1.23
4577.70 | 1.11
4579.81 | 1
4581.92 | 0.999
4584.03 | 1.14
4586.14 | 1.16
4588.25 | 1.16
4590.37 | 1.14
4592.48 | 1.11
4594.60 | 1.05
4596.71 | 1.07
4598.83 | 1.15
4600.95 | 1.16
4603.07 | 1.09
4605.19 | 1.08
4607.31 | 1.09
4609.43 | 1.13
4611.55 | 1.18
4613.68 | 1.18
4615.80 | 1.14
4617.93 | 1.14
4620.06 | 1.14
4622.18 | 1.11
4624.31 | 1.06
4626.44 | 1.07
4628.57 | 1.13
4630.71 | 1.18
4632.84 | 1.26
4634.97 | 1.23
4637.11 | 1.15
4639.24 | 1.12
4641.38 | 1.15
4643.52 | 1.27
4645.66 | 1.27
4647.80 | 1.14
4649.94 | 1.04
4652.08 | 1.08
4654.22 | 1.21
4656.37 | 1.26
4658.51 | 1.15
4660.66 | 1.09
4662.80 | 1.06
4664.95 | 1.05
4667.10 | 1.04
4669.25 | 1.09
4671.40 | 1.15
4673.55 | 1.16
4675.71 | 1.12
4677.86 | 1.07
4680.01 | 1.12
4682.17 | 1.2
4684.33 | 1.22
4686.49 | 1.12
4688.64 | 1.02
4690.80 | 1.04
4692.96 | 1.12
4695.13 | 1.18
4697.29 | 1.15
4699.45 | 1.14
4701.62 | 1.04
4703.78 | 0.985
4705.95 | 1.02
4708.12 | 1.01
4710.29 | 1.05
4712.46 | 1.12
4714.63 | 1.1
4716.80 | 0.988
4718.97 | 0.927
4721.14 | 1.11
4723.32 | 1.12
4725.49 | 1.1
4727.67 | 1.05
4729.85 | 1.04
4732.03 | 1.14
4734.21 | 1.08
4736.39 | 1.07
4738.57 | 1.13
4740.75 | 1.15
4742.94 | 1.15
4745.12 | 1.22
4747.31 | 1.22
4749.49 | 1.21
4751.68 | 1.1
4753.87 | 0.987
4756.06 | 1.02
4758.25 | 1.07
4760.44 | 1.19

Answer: -0.06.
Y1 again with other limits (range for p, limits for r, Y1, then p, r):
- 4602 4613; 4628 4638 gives -0.03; 0.10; 0.13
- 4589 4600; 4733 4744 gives 0.02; 0.10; 0.08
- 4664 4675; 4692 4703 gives -0.02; 0.12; 0.14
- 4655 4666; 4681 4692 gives 0.01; 0.21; 0.20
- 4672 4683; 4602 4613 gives 0.03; 0.13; 0.10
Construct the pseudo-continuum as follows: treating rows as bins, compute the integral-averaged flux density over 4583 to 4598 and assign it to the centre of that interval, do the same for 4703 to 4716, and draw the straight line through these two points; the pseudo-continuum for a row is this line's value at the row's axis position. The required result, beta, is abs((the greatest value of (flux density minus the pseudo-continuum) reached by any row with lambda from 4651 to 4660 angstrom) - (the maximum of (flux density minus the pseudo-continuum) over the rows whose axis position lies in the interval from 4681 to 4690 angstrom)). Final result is 0.023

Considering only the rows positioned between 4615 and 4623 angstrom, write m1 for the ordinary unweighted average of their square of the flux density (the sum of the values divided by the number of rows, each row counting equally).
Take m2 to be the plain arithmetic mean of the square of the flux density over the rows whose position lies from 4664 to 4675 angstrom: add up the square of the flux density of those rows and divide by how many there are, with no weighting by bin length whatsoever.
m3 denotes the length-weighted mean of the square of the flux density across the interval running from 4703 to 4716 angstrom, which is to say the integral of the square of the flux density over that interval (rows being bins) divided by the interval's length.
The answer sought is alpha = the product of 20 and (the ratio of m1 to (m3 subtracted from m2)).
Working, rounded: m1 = 1.28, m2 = 1.21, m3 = 1.10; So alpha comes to 236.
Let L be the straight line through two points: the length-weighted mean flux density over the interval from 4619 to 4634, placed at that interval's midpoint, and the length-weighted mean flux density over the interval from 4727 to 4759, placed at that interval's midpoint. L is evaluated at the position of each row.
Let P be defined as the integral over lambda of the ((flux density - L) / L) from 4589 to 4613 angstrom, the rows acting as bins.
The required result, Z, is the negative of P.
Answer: 0.6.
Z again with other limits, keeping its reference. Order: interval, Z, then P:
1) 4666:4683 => 0.1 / -0.13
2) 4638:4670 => -0.1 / 0.13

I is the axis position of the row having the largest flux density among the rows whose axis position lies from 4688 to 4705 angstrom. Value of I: 4695.13 angstrom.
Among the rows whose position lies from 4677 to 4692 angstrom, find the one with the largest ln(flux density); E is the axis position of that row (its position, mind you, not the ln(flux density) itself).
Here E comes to 4684.33 angstrom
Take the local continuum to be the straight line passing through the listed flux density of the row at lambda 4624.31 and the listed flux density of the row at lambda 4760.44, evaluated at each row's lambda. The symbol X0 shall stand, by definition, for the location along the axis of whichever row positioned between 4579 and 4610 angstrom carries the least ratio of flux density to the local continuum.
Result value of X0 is 4581.92 angstrom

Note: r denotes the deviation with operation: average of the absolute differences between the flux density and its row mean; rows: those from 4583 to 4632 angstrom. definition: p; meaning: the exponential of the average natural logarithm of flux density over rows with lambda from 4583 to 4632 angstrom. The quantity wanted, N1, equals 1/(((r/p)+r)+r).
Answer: 10.2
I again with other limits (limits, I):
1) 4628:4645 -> 4643.52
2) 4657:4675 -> 4673.55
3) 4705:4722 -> 4712.46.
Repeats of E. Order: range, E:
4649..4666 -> 4656.37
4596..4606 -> 4600.95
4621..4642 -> 4632.84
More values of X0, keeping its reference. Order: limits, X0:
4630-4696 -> 4688.64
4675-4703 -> 4688.64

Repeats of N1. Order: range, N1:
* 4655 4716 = 6.2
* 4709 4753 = 6.5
